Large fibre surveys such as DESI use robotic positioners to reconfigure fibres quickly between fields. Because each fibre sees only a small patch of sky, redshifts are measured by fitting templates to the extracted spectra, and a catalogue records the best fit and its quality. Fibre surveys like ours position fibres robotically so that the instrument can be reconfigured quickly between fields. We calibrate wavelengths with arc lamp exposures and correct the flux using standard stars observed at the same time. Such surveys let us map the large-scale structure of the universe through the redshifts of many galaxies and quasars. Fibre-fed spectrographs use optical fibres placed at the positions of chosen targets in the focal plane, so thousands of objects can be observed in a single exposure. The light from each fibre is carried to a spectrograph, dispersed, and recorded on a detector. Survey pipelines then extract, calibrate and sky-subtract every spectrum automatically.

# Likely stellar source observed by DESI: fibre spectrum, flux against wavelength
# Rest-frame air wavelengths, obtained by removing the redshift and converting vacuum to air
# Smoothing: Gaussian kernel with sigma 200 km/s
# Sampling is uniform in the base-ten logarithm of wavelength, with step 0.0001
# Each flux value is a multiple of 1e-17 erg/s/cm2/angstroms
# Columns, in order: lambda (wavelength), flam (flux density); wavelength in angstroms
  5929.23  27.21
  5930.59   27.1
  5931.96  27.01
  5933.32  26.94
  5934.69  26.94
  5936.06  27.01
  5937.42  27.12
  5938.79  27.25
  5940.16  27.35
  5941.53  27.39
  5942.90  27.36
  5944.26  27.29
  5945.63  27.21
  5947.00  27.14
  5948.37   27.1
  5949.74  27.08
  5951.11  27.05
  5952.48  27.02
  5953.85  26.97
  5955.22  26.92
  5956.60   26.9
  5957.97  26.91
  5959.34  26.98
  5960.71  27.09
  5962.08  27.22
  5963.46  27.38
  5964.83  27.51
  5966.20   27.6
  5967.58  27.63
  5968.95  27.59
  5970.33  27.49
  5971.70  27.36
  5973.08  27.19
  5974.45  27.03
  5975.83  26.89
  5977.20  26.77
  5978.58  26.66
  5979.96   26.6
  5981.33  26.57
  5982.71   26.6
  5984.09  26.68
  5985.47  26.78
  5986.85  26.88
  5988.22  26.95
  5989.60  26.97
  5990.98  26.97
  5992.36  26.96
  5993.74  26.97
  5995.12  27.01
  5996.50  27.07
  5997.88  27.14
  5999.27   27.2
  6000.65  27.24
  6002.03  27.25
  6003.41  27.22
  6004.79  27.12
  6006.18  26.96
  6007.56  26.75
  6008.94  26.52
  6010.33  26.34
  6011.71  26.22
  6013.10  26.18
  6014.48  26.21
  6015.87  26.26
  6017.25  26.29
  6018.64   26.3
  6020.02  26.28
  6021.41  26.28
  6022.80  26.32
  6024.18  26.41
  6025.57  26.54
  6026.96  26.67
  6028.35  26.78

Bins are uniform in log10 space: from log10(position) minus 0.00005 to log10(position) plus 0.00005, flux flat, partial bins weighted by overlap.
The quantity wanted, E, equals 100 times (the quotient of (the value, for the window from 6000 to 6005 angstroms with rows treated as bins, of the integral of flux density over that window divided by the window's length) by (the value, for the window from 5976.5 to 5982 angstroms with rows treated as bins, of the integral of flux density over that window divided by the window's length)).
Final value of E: 102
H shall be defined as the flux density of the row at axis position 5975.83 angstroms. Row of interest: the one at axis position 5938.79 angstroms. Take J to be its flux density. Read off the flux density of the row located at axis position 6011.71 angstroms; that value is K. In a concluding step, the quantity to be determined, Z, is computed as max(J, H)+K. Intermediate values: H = 26.89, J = 27.25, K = 26.22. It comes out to 53.5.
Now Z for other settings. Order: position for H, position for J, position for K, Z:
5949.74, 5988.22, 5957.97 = 54.0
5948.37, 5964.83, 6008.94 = 54.0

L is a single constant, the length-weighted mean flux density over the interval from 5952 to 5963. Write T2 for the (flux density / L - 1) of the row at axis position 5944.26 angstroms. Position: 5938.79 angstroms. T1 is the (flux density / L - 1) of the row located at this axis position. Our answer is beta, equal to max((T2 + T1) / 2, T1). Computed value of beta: 0.010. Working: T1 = 0.009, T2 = 0.011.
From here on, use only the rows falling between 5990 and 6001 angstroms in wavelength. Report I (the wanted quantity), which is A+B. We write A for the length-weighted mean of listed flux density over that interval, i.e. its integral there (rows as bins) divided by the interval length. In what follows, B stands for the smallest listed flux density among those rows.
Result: 54.0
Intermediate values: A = 27.0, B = 26.96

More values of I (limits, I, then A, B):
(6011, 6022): 52.4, 26.3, 26.18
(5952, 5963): 53.9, 27.0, 26.9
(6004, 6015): 52.7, 26.5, 26.18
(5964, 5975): 54.5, 27.4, 27.03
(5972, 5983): 53.4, 26.8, 26.57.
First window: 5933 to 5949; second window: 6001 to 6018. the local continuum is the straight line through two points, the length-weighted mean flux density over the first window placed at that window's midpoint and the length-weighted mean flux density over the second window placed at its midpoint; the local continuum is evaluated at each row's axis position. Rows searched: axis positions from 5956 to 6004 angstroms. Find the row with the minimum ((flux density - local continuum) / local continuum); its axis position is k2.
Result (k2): 5981.33 angstroms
